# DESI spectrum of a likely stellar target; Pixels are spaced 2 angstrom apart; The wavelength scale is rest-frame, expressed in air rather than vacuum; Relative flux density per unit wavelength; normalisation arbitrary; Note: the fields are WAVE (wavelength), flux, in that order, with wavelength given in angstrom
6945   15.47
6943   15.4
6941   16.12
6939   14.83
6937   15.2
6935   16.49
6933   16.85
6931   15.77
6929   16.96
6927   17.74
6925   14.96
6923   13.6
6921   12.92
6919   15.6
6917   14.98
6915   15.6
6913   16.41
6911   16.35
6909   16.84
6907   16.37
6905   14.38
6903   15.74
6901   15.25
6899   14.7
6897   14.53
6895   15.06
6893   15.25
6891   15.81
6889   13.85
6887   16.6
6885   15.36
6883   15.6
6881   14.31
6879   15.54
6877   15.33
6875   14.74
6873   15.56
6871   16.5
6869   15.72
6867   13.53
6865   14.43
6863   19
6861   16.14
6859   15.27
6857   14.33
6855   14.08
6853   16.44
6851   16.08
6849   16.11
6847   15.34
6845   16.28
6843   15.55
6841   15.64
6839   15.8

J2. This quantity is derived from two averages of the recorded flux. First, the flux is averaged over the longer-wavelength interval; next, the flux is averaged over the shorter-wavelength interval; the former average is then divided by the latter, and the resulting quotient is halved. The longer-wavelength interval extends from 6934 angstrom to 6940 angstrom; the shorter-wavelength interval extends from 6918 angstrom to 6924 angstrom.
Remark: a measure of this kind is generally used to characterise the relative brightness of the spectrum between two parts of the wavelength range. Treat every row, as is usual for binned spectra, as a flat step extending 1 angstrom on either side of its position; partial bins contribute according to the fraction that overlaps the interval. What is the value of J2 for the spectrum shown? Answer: 0.552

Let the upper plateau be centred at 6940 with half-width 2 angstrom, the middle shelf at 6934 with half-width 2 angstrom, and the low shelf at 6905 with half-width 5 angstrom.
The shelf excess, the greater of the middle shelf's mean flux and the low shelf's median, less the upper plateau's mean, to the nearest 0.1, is 1.2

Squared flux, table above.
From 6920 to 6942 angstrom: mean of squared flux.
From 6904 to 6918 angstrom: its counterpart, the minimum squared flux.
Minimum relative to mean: 0.84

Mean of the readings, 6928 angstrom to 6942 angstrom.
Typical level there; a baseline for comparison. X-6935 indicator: 16.0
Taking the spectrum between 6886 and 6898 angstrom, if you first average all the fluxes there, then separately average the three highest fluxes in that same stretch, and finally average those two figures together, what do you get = 15.5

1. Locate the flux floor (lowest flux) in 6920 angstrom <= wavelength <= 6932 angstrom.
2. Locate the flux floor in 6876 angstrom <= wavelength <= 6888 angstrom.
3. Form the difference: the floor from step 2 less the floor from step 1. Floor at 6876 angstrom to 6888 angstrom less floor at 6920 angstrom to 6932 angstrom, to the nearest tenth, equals 1.4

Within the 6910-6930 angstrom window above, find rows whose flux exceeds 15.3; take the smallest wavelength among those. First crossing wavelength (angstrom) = 6911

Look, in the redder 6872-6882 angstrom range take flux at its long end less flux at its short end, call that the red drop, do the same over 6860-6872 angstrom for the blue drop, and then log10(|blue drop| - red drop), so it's 0.21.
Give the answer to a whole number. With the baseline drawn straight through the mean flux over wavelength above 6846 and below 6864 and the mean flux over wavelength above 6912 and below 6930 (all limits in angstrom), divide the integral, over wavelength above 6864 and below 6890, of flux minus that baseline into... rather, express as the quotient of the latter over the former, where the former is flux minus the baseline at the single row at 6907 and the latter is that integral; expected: -17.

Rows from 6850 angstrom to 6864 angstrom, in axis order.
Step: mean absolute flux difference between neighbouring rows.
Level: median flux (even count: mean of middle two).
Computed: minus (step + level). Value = -17.4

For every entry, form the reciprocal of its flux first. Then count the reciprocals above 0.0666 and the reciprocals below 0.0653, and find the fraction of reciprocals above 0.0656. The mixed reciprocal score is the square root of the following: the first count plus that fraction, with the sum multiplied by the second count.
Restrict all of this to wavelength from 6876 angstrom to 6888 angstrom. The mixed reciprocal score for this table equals 2.4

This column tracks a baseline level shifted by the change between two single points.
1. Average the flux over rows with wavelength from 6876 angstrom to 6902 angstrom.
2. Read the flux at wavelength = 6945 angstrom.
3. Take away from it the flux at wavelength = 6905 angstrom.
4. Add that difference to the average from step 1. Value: 16.26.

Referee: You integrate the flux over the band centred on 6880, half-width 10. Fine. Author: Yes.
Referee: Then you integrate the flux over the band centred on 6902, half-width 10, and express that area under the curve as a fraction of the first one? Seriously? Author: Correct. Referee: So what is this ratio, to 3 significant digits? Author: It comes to 1.01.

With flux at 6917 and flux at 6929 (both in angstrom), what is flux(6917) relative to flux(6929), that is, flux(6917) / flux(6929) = 0.88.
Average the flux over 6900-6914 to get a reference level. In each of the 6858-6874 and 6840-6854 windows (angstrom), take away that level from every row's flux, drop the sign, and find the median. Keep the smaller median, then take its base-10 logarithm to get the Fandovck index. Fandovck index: -0.45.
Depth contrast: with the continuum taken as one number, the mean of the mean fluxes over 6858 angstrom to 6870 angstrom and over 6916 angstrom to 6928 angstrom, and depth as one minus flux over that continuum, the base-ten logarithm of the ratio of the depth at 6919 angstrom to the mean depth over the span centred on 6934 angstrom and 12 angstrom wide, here -0.4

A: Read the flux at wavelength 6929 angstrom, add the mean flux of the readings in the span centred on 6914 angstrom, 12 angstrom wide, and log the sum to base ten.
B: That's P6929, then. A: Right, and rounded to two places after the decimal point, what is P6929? 1.52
